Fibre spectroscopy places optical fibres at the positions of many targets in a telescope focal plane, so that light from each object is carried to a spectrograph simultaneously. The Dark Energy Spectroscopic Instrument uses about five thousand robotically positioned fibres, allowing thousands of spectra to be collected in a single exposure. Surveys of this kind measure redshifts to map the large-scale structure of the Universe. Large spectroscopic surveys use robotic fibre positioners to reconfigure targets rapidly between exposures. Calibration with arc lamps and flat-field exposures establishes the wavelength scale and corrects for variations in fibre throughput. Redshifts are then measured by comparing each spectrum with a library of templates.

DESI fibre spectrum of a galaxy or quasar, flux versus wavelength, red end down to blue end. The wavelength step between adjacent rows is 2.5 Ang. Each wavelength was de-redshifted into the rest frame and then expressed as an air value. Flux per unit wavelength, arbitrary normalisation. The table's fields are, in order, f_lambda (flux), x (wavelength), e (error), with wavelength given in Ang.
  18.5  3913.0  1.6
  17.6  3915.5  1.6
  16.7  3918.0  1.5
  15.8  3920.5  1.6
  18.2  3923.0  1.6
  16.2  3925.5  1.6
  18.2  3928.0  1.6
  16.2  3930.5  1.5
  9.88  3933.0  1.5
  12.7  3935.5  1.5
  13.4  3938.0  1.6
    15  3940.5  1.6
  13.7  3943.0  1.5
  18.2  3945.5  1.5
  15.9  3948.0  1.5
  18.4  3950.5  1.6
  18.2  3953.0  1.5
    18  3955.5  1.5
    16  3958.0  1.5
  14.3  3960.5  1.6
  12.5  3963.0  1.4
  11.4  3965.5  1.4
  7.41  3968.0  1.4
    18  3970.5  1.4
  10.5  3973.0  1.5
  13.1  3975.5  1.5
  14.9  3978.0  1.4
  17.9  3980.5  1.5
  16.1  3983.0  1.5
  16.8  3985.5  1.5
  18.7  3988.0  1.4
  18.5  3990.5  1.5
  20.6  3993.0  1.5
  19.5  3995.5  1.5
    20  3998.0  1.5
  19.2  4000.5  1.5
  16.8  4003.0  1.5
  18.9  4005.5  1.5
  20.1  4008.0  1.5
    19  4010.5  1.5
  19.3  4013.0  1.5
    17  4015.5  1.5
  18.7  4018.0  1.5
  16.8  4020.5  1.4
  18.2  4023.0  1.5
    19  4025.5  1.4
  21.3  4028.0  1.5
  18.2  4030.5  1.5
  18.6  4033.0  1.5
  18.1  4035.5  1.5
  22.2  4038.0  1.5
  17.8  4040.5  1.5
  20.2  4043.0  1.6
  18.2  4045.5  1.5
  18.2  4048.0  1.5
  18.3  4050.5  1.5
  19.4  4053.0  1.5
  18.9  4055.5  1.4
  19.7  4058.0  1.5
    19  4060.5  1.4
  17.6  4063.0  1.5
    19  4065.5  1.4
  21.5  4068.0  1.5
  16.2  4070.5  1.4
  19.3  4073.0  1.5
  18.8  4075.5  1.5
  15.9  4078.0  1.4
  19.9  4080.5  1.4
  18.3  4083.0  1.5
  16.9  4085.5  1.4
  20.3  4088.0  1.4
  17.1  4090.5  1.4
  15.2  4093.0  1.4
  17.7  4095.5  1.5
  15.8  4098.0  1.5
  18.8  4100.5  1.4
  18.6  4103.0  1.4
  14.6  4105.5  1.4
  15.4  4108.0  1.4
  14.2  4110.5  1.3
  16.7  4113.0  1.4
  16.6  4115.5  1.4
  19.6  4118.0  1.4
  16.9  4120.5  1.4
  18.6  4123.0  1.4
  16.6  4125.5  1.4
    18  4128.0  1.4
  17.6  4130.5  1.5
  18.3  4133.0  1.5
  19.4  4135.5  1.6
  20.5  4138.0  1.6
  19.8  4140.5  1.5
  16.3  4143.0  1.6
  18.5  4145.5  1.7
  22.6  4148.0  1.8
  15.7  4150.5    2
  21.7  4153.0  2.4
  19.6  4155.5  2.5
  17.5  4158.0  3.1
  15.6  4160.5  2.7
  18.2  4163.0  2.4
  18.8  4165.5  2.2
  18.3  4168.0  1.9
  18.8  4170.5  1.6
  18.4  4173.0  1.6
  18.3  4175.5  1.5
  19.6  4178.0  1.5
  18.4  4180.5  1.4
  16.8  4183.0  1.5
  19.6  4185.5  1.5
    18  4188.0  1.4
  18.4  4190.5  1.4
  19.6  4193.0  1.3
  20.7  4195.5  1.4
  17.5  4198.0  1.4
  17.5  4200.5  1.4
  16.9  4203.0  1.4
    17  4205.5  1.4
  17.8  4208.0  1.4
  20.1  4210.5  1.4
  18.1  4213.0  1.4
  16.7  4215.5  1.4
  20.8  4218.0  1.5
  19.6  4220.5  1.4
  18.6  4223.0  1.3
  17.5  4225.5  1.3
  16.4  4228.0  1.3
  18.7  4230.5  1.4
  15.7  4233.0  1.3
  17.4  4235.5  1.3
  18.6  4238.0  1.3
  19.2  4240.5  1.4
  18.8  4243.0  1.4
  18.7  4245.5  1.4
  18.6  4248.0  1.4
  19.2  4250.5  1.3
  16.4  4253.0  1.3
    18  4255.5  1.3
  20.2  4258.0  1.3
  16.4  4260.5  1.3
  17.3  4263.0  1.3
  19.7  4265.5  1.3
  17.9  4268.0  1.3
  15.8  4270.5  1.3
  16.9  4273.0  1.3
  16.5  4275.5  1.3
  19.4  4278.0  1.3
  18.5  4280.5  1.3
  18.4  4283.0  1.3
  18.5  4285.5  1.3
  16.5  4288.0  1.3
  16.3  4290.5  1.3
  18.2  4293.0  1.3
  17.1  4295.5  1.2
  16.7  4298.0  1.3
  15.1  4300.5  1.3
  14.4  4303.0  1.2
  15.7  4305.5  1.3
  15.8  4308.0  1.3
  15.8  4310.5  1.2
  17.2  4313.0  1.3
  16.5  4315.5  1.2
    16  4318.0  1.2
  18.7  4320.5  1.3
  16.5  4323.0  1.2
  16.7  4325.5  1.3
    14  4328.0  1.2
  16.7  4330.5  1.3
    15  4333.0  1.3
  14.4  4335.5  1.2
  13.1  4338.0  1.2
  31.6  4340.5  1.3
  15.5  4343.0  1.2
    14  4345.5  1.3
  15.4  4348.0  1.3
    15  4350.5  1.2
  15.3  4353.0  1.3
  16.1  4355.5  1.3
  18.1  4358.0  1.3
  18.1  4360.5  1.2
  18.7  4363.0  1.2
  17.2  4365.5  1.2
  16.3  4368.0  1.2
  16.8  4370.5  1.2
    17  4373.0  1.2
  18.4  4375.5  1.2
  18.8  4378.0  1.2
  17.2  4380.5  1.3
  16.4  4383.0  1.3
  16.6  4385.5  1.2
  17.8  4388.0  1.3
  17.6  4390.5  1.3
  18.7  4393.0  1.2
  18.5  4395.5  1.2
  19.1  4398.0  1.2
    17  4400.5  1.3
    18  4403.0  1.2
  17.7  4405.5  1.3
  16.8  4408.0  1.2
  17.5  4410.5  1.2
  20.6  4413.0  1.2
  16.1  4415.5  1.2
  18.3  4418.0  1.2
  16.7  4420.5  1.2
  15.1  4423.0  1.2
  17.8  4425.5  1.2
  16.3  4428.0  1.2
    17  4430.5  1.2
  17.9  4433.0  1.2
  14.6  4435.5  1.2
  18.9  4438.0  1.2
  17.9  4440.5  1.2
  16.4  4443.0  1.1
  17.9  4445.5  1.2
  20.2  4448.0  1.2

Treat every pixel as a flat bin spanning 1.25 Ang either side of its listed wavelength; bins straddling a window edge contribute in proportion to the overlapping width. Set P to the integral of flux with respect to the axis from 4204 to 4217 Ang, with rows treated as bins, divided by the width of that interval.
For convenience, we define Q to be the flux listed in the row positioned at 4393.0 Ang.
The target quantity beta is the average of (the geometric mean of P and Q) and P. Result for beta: 18.2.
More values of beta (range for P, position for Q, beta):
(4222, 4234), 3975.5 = 16.2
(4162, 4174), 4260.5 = 18.0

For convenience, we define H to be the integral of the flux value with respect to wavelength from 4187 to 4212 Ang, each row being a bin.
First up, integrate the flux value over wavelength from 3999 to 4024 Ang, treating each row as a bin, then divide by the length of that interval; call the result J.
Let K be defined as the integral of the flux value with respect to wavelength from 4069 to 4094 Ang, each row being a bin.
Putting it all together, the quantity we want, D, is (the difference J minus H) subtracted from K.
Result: 887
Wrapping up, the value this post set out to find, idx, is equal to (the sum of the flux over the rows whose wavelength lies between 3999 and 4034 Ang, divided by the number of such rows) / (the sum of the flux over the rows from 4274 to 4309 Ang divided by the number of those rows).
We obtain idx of 1.10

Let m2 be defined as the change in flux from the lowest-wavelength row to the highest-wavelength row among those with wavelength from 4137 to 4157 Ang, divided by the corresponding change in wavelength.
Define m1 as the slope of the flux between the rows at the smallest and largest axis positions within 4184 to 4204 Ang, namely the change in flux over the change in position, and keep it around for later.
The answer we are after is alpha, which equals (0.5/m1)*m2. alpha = 0.2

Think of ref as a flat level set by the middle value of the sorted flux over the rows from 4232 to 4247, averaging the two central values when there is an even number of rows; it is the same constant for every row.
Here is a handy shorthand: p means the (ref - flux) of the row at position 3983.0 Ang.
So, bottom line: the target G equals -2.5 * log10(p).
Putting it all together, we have -1.0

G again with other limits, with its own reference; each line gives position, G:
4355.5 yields -1.0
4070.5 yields -1.0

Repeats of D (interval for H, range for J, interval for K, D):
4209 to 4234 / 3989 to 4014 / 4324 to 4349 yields 853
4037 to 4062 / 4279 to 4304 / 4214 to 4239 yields 911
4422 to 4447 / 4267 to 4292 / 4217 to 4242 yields 864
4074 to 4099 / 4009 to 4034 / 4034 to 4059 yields 899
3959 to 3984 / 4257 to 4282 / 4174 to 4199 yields 790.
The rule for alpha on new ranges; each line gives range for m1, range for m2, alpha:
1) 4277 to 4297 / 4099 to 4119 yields -0.2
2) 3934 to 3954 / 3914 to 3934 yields -0.7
